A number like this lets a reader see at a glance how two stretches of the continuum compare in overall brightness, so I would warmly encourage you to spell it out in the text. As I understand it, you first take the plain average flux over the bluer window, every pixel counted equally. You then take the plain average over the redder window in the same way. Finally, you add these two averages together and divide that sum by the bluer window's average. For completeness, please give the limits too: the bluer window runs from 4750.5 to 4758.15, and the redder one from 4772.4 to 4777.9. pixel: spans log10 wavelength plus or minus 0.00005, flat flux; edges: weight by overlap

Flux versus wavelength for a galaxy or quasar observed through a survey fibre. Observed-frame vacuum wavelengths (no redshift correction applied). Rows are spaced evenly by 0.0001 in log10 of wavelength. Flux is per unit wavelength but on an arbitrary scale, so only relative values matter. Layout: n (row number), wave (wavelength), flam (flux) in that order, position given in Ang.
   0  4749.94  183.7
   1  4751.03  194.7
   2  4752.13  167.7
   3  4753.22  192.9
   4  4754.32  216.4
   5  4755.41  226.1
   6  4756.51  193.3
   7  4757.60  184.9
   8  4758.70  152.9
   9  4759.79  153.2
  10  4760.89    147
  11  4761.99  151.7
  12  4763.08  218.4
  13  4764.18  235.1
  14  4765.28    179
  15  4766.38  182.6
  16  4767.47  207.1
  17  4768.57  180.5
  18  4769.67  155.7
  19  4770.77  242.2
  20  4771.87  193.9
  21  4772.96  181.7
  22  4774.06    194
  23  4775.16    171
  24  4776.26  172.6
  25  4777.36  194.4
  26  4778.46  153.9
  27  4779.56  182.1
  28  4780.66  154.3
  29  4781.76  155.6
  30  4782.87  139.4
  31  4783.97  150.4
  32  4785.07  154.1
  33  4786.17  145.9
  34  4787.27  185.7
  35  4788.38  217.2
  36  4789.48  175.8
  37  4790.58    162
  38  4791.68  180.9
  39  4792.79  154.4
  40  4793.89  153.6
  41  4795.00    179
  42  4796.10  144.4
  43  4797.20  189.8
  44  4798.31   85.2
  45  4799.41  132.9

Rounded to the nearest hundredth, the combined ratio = 1.93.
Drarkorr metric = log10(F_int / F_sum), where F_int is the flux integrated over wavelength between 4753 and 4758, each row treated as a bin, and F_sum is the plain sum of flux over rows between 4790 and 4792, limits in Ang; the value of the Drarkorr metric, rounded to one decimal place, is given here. 0.5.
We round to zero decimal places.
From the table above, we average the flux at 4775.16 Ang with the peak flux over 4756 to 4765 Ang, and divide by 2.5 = 81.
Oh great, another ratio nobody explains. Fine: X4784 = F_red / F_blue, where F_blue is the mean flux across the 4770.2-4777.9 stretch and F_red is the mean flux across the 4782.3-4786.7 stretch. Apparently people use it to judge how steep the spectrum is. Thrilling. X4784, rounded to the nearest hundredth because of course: 0.76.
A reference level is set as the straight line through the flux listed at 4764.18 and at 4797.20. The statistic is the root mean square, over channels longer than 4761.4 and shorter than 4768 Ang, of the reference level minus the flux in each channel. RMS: 48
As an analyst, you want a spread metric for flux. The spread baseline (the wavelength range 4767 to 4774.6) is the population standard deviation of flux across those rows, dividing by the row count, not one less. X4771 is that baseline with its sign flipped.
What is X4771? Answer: -25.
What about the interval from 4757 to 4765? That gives -33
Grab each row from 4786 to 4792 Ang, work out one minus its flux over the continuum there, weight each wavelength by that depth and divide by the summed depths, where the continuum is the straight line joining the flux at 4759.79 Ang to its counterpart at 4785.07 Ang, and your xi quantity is 4789.2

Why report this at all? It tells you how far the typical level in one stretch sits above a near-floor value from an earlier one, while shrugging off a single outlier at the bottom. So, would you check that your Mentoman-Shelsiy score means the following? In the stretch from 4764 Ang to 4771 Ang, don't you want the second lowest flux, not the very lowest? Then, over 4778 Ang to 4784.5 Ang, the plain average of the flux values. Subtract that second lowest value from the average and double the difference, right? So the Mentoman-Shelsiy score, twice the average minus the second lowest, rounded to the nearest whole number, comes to -46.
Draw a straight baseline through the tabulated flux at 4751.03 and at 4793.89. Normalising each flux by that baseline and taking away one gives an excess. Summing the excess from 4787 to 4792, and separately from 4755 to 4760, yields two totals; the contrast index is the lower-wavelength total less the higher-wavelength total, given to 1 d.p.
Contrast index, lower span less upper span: -1.0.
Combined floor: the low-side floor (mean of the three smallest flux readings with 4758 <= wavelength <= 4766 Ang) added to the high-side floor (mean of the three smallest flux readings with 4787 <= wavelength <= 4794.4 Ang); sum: 307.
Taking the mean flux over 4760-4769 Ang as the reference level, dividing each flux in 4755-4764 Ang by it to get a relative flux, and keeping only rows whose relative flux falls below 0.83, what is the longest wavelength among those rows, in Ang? 4761.99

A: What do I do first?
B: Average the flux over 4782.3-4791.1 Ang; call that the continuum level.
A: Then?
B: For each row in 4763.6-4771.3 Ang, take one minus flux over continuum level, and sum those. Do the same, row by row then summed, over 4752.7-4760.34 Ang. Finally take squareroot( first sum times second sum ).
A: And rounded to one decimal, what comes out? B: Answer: 1.1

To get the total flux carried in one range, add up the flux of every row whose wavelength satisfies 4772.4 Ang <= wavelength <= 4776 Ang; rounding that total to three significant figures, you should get 547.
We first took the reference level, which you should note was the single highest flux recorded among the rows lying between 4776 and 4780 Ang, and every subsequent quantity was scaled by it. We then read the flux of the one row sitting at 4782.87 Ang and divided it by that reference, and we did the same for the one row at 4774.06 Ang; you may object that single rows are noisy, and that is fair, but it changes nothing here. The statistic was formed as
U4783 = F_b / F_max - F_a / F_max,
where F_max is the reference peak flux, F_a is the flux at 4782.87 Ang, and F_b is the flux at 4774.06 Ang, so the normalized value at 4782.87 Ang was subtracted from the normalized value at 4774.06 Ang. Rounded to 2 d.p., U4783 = 0.28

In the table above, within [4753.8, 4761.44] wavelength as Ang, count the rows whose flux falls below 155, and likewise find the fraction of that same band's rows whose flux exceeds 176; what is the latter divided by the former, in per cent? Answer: 19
